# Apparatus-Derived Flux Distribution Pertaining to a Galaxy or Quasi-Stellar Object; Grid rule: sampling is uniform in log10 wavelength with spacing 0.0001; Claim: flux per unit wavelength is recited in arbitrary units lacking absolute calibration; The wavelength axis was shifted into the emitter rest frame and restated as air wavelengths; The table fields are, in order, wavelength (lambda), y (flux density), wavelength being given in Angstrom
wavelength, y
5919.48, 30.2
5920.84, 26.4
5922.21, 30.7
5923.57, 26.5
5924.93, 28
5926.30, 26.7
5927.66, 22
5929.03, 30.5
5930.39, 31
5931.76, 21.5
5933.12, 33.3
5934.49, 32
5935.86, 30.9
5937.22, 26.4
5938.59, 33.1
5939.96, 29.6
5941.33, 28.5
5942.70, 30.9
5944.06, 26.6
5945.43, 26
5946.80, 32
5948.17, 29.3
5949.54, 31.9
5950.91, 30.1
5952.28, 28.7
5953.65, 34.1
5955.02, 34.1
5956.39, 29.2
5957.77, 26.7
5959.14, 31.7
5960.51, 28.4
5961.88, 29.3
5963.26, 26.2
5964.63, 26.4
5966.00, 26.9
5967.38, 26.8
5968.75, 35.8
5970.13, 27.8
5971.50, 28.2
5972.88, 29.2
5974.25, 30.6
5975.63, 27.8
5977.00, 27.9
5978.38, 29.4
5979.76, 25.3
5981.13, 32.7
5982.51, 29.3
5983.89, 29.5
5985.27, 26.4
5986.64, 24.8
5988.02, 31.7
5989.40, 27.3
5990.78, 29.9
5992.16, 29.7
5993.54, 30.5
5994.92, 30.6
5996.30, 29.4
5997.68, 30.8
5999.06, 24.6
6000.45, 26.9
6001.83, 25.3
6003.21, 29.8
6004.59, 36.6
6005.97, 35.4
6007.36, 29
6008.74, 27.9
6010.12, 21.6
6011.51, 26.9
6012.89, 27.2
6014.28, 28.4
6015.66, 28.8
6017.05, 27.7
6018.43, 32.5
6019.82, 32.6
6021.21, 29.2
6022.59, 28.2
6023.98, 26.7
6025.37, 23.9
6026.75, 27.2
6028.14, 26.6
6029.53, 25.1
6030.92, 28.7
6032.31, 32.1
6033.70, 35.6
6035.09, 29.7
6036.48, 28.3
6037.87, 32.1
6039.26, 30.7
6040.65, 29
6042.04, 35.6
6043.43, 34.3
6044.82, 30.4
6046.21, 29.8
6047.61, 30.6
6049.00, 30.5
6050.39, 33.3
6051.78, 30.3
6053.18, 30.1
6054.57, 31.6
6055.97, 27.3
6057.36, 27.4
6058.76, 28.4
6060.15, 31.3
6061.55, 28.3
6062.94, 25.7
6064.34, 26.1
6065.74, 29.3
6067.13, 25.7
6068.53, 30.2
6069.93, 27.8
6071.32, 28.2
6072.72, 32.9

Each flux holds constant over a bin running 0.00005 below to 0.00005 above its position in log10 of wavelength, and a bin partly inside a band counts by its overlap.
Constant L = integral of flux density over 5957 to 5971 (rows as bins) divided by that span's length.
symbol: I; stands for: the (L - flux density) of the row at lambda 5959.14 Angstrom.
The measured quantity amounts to -3.1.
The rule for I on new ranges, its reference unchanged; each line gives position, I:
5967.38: 1.8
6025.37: 4.7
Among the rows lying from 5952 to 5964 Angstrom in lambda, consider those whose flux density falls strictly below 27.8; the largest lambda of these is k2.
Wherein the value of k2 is 5963.26 Angstrom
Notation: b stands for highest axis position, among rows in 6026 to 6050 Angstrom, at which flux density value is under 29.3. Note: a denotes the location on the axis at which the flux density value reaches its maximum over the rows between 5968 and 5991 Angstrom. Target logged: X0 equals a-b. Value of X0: -71.9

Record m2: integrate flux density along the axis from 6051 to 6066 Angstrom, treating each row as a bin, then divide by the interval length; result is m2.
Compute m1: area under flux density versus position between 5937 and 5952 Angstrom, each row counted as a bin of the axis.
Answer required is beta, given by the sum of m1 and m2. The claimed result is 472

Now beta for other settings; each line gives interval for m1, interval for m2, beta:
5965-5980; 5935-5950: 461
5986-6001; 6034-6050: 463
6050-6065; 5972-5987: 463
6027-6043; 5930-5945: 514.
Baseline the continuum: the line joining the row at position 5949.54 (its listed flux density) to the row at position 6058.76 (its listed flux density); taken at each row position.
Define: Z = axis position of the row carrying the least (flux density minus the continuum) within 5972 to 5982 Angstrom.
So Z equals 5979.76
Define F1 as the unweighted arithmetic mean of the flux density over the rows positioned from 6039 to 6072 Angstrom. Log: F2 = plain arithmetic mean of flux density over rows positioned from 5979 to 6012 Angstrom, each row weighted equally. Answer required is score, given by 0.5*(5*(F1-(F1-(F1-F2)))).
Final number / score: 2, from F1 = 29.7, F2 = 28.8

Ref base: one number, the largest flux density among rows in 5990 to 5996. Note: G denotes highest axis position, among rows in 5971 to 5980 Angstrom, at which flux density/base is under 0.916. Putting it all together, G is 5979.76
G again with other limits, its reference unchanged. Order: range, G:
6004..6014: 6012.89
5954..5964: 5963.26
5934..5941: 5937.22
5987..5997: 5989.40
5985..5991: 5989.40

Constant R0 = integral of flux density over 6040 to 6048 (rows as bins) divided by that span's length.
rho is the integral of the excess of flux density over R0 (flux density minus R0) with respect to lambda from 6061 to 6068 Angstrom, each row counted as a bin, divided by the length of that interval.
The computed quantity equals -4.6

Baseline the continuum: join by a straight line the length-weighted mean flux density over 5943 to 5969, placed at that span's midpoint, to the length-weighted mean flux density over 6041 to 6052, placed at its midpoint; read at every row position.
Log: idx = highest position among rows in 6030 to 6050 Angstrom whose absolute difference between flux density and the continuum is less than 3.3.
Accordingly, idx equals 6049.00 Angstrom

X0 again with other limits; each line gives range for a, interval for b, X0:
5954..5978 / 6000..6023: -53.8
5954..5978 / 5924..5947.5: 23.3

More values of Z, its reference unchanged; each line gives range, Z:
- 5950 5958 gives 5957.77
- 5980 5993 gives 5986.64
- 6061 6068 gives 6062.94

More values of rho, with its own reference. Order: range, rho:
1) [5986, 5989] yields -3.4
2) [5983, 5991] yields -3.5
